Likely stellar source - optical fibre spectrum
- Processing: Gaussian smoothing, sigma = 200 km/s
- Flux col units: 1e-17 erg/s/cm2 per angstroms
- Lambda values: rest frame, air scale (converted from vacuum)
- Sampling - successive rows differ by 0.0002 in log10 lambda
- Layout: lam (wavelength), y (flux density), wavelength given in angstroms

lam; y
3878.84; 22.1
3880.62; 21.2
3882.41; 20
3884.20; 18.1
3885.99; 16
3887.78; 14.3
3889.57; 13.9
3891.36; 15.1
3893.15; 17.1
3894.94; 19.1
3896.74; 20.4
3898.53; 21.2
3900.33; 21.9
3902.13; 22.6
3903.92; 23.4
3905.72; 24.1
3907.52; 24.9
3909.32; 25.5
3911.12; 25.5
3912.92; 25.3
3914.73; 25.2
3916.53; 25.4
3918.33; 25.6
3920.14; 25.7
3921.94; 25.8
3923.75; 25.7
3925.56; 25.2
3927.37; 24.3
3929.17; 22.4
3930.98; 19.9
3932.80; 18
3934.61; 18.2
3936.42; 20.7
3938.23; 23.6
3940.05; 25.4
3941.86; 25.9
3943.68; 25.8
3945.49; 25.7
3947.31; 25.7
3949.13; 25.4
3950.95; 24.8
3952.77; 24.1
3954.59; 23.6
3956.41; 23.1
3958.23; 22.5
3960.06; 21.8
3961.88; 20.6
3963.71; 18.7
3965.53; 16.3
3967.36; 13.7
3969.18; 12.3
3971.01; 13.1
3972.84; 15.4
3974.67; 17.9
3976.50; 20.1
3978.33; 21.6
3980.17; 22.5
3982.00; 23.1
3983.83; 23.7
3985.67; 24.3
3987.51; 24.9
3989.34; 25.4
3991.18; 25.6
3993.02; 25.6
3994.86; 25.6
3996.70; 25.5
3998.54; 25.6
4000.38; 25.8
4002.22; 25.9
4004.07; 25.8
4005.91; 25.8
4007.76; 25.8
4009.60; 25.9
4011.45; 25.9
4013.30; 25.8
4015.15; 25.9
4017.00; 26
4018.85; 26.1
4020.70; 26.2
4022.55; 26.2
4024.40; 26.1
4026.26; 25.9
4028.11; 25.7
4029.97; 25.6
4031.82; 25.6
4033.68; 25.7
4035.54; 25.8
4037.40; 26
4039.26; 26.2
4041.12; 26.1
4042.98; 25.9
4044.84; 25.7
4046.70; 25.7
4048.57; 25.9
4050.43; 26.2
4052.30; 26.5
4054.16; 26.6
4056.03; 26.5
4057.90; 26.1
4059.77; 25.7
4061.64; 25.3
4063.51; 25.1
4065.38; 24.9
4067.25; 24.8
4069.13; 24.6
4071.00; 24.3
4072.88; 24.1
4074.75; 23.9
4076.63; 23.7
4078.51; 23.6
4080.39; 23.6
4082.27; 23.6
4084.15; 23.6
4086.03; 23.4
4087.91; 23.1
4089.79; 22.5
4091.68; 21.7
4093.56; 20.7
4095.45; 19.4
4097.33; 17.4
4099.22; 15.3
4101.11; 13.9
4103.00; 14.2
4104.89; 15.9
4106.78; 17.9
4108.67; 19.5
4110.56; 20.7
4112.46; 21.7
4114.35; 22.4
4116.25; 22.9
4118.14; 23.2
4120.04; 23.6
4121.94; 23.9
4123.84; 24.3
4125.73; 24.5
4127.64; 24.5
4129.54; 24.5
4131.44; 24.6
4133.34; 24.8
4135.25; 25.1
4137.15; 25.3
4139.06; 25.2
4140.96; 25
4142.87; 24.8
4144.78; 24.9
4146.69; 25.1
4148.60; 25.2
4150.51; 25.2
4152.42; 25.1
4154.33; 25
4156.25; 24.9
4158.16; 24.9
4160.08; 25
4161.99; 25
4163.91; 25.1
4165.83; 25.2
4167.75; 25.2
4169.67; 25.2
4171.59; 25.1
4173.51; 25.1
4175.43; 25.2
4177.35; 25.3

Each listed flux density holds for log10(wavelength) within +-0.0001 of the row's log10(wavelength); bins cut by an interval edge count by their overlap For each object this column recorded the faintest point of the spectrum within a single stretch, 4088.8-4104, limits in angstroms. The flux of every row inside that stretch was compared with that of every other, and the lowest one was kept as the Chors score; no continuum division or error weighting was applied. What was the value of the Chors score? 13.9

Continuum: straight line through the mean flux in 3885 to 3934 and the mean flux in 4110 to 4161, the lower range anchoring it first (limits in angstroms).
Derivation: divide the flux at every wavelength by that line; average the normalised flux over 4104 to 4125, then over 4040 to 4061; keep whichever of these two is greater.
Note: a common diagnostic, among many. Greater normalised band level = 1.11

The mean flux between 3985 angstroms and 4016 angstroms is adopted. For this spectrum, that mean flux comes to 25.6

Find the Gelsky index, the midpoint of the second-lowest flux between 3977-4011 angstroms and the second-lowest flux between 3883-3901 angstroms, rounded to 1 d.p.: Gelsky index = 18.4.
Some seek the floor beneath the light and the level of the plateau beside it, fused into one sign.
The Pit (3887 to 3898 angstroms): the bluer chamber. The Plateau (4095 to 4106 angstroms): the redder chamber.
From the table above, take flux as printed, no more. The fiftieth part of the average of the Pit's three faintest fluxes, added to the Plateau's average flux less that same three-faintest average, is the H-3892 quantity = 2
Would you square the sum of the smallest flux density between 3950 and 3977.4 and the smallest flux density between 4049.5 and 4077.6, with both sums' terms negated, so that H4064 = 1296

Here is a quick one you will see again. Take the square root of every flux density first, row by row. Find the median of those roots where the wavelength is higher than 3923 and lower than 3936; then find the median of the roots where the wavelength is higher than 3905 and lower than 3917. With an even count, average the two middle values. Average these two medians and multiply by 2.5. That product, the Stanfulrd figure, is 12.2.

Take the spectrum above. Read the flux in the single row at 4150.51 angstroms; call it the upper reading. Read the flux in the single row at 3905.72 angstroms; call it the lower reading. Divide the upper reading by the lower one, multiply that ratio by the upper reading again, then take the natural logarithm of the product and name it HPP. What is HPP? 3.27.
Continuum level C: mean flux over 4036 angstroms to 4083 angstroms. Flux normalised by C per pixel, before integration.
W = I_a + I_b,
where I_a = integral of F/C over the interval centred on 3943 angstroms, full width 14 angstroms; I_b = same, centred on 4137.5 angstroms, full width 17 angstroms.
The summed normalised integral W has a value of 31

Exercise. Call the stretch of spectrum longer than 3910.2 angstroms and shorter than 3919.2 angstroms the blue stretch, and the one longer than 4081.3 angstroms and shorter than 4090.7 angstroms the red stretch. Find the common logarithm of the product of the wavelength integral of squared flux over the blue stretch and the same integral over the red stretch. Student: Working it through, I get 7.47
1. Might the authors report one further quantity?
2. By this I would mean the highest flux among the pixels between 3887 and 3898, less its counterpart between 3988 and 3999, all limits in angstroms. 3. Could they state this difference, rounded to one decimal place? -5.2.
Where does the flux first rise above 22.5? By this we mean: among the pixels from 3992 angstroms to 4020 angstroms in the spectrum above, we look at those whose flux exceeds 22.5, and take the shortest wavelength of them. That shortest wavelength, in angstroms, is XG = 3993.02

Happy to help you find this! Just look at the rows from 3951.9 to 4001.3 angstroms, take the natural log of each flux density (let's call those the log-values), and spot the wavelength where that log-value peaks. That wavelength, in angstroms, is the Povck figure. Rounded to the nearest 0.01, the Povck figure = 4000.38 angstroms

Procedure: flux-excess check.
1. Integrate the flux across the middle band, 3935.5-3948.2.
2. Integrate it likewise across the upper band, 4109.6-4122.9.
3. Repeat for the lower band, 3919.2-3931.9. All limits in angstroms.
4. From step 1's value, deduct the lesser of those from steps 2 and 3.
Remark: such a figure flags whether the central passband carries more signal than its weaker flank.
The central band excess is 13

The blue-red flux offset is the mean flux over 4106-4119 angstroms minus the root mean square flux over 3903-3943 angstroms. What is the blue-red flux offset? -3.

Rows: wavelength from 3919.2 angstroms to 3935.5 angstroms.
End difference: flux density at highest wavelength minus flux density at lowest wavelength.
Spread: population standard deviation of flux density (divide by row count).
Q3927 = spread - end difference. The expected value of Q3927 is 11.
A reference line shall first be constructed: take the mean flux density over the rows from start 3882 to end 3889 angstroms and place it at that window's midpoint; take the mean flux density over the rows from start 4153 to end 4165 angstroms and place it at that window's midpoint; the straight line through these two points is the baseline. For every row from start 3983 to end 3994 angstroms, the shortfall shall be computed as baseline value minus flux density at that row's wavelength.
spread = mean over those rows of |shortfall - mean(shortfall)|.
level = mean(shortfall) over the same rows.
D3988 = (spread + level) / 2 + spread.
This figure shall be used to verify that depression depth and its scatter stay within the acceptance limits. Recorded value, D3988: -2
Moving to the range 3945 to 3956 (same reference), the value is -2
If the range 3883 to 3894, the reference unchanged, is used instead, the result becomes 3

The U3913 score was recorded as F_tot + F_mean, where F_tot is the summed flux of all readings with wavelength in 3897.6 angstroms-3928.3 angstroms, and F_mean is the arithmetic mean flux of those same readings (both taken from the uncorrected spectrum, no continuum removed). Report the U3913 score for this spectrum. 442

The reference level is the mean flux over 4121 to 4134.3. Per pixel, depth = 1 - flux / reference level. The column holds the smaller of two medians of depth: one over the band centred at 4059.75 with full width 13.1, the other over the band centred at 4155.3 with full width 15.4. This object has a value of -0.051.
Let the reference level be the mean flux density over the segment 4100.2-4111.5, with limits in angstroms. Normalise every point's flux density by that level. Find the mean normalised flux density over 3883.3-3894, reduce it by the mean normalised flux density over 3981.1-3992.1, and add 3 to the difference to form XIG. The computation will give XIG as 2.49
